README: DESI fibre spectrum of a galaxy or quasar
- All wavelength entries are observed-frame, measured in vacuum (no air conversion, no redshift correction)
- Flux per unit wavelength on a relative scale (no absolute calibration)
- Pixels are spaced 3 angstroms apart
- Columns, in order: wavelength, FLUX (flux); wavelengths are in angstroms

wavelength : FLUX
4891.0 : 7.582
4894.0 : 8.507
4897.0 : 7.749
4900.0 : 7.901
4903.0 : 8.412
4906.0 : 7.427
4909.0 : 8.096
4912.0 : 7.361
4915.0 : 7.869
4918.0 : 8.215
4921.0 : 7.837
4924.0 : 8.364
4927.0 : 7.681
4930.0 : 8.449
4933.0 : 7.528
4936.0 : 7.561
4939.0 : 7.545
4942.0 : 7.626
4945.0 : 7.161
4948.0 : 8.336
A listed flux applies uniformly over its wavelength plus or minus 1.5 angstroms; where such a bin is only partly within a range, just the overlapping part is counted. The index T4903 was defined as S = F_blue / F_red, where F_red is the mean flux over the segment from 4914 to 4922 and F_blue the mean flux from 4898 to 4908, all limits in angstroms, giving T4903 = 0.99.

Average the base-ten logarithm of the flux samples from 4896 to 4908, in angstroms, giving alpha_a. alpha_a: 0.896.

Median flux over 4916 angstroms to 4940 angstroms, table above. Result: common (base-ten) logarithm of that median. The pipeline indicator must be 0.890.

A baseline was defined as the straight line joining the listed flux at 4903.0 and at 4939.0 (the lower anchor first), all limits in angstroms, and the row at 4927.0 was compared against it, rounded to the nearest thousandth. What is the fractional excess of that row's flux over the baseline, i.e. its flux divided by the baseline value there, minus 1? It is -0.020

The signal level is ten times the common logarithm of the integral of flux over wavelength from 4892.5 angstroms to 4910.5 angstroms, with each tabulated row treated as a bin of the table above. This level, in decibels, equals 21.6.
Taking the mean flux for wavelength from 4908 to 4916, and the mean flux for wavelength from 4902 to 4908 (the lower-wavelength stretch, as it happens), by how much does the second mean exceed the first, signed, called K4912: 0.14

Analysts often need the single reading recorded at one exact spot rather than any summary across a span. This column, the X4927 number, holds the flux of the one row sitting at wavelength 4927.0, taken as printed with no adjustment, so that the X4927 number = 7.681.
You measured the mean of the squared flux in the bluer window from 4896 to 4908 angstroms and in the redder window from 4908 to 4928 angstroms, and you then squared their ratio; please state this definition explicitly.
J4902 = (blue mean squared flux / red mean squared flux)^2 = 0.98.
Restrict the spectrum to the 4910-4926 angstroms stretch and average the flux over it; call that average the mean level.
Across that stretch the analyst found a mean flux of 7.93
